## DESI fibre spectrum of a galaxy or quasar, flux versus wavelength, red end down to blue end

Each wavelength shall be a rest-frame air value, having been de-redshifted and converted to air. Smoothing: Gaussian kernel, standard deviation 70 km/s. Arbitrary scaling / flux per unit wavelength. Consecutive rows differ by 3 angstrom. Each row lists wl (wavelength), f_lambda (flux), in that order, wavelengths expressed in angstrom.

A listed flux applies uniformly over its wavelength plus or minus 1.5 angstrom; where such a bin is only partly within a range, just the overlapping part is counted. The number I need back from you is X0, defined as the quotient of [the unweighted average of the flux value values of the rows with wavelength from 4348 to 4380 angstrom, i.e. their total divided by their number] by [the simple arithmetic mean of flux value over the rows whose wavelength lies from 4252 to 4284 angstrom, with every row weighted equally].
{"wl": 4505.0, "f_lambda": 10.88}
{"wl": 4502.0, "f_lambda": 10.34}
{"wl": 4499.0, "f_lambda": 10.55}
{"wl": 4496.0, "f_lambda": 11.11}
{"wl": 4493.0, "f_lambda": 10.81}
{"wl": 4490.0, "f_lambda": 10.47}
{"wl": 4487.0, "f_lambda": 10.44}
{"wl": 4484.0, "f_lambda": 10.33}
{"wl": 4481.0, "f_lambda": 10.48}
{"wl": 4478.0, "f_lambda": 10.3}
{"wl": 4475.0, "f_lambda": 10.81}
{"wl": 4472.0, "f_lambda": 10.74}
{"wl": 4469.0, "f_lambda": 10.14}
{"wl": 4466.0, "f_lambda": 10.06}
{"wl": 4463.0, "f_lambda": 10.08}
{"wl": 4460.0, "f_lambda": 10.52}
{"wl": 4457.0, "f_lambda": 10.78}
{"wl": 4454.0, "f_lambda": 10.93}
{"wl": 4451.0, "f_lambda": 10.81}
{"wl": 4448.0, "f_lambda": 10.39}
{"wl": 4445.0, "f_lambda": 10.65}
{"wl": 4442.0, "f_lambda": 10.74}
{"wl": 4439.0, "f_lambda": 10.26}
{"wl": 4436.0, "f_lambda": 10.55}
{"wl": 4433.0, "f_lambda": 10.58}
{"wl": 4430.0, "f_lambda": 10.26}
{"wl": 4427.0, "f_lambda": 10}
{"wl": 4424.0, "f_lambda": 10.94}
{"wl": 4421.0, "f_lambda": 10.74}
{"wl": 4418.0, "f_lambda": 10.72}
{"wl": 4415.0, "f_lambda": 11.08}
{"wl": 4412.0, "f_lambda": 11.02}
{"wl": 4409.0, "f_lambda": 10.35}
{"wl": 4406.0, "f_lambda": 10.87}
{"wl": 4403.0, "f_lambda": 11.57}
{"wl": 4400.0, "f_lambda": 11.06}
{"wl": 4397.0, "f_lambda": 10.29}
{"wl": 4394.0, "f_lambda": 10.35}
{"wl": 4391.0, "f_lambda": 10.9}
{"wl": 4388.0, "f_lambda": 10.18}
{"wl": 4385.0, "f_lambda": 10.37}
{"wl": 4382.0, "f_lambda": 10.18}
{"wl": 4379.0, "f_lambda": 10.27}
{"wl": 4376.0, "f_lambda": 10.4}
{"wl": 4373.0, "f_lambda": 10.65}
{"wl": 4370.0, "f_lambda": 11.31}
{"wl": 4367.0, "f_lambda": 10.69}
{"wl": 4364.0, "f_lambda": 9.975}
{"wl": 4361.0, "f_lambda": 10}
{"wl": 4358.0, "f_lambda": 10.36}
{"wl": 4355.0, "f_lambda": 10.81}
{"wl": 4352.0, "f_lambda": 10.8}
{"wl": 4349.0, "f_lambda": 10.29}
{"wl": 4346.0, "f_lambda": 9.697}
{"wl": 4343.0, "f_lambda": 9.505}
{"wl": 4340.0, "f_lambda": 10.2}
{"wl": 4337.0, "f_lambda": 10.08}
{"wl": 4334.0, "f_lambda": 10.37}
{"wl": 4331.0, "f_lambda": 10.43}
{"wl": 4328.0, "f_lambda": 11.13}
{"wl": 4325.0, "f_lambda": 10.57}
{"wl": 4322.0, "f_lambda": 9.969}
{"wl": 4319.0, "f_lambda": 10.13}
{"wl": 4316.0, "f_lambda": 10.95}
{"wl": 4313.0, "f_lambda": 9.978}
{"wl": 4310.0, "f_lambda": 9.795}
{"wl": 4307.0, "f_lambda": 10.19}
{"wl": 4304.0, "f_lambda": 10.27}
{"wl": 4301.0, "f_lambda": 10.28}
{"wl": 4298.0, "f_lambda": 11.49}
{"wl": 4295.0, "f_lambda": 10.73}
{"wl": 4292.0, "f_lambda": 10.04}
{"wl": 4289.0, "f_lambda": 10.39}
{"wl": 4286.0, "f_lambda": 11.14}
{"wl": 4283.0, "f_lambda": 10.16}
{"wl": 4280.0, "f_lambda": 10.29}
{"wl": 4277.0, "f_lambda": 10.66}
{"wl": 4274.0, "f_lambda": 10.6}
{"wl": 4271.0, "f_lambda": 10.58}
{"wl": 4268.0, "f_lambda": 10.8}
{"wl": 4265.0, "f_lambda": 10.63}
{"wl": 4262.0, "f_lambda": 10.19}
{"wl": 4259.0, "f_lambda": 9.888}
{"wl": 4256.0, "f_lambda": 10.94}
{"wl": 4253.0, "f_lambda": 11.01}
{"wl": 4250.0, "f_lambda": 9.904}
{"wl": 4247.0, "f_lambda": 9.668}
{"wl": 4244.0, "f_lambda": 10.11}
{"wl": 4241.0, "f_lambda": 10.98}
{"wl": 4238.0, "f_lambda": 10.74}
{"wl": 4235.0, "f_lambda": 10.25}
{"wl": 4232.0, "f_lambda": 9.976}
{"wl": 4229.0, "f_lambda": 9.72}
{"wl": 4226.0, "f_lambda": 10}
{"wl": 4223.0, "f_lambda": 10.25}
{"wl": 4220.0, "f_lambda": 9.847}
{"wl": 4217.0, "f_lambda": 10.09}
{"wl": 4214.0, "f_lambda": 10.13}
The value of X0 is 1.00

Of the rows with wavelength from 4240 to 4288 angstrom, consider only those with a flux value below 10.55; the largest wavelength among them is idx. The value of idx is 4283.0 angstrom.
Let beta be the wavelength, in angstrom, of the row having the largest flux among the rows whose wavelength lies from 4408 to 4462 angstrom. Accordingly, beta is 4415.0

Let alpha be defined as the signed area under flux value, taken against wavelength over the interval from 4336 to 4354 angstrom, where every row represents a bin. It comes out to 182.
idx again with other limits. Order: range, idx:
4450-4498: 4490.0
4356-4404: 4397.0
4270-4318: 4313.0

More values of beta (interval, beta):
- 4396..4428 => 4403.0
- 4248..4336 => 4298.0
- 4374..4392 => 4391.0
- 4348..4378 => 4370.0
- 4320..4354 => 4328.0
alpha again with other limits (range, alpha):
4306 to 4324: 183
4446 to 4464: 191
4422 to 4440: 188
